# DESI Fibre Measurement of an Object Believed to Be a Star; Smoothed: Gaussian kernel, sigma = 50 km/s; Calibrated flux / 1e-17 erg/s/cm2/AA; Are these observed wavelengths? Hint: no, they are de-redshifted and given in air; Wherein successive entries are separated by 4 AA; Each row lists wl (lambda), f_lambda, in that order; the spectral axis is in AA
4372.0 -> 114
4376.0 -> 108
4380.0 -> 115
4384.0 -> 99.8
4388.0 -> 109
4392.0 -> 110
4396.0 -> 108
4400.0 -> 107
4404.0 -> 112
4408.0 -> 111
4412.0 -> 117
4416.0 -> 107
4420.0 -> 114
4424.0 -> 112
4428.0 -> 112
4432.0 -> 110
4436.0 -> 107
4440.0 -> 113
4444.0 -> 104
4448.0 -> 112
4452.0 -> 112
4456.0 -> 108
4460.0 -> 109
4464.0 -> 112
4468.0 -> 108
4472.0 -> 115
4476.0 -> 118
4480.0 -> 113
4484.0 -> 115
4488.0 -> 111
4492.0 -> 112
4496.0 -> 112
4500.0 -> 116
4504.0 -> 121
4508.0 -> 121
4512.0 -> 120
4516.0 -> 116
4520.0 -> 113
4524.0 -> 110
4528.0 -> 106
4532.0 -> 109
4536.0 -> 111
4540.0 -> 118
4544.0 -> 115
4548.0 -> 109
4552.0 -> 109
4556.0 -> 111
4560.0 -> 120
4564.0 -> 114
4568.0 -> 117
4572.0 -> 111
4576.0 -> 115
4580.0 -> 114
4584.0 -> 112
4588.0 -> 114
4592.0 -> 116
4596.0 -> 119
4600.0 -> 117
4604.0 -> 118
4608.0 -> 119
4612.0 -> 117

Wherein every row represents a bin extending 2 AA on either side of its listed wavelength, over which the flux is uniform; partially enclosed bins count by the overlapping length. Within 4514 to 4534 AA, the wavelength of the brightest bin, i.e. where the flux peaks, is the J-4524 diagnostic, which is 4516.0 AA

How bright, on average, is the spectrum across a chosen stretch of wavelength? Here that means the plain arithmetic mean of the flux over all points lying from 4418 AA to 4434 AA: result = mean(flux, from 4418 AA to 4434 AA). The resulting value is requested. 112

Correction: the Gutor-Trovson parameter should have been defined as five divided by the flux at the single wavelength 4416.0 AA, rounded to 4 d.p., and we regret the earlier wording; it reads 0.0467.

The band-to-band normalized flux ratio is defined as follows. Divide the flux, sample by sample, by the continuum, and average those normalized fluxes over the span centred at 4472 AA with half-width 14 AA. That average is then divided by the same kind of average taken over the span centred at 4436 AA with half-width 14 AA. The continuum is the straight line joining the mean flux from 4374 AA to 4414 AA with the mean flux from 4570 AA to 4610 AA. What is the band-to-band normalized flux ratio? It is 1.02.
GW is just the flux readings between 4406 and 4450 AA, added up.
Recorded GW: 1219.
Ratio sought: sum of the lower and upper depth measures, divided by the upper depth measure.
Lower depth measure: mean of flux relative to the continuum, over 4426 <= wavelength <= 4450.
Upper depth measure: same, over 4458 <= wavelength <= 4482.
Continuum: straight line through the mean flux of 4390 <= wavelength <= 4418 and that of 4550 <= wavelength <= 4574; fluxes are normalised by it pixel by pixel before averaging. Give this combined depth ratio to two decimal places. 1.98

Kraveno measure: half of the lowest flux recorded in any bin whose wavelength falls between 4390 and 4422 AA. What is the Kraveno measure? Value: 53.5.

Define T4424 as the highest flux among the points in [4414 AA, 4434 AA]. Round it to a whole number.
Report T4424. 114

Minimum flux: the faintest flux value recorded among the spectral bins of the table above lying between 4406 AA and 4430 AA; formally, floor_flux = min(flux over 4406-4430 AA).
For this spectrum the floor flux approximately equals 107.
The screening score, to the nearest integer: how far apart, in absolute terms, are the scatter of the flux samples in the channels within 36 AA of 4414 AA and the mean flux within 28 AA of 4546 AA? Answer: 108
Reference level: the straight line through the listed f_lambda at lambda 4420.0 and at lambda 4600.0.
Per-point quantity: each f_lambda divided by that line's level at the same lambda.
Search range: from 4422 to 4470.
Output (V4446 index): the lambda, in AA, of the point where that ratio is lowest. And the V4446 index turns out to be 4444.0 AA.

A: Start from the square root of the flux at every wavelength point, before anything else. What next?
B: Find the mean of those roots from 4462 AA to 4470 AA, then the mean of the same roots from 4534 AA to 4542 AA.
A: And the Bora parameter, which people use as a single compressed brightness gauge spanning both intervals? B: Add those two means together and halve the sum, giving 10.6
